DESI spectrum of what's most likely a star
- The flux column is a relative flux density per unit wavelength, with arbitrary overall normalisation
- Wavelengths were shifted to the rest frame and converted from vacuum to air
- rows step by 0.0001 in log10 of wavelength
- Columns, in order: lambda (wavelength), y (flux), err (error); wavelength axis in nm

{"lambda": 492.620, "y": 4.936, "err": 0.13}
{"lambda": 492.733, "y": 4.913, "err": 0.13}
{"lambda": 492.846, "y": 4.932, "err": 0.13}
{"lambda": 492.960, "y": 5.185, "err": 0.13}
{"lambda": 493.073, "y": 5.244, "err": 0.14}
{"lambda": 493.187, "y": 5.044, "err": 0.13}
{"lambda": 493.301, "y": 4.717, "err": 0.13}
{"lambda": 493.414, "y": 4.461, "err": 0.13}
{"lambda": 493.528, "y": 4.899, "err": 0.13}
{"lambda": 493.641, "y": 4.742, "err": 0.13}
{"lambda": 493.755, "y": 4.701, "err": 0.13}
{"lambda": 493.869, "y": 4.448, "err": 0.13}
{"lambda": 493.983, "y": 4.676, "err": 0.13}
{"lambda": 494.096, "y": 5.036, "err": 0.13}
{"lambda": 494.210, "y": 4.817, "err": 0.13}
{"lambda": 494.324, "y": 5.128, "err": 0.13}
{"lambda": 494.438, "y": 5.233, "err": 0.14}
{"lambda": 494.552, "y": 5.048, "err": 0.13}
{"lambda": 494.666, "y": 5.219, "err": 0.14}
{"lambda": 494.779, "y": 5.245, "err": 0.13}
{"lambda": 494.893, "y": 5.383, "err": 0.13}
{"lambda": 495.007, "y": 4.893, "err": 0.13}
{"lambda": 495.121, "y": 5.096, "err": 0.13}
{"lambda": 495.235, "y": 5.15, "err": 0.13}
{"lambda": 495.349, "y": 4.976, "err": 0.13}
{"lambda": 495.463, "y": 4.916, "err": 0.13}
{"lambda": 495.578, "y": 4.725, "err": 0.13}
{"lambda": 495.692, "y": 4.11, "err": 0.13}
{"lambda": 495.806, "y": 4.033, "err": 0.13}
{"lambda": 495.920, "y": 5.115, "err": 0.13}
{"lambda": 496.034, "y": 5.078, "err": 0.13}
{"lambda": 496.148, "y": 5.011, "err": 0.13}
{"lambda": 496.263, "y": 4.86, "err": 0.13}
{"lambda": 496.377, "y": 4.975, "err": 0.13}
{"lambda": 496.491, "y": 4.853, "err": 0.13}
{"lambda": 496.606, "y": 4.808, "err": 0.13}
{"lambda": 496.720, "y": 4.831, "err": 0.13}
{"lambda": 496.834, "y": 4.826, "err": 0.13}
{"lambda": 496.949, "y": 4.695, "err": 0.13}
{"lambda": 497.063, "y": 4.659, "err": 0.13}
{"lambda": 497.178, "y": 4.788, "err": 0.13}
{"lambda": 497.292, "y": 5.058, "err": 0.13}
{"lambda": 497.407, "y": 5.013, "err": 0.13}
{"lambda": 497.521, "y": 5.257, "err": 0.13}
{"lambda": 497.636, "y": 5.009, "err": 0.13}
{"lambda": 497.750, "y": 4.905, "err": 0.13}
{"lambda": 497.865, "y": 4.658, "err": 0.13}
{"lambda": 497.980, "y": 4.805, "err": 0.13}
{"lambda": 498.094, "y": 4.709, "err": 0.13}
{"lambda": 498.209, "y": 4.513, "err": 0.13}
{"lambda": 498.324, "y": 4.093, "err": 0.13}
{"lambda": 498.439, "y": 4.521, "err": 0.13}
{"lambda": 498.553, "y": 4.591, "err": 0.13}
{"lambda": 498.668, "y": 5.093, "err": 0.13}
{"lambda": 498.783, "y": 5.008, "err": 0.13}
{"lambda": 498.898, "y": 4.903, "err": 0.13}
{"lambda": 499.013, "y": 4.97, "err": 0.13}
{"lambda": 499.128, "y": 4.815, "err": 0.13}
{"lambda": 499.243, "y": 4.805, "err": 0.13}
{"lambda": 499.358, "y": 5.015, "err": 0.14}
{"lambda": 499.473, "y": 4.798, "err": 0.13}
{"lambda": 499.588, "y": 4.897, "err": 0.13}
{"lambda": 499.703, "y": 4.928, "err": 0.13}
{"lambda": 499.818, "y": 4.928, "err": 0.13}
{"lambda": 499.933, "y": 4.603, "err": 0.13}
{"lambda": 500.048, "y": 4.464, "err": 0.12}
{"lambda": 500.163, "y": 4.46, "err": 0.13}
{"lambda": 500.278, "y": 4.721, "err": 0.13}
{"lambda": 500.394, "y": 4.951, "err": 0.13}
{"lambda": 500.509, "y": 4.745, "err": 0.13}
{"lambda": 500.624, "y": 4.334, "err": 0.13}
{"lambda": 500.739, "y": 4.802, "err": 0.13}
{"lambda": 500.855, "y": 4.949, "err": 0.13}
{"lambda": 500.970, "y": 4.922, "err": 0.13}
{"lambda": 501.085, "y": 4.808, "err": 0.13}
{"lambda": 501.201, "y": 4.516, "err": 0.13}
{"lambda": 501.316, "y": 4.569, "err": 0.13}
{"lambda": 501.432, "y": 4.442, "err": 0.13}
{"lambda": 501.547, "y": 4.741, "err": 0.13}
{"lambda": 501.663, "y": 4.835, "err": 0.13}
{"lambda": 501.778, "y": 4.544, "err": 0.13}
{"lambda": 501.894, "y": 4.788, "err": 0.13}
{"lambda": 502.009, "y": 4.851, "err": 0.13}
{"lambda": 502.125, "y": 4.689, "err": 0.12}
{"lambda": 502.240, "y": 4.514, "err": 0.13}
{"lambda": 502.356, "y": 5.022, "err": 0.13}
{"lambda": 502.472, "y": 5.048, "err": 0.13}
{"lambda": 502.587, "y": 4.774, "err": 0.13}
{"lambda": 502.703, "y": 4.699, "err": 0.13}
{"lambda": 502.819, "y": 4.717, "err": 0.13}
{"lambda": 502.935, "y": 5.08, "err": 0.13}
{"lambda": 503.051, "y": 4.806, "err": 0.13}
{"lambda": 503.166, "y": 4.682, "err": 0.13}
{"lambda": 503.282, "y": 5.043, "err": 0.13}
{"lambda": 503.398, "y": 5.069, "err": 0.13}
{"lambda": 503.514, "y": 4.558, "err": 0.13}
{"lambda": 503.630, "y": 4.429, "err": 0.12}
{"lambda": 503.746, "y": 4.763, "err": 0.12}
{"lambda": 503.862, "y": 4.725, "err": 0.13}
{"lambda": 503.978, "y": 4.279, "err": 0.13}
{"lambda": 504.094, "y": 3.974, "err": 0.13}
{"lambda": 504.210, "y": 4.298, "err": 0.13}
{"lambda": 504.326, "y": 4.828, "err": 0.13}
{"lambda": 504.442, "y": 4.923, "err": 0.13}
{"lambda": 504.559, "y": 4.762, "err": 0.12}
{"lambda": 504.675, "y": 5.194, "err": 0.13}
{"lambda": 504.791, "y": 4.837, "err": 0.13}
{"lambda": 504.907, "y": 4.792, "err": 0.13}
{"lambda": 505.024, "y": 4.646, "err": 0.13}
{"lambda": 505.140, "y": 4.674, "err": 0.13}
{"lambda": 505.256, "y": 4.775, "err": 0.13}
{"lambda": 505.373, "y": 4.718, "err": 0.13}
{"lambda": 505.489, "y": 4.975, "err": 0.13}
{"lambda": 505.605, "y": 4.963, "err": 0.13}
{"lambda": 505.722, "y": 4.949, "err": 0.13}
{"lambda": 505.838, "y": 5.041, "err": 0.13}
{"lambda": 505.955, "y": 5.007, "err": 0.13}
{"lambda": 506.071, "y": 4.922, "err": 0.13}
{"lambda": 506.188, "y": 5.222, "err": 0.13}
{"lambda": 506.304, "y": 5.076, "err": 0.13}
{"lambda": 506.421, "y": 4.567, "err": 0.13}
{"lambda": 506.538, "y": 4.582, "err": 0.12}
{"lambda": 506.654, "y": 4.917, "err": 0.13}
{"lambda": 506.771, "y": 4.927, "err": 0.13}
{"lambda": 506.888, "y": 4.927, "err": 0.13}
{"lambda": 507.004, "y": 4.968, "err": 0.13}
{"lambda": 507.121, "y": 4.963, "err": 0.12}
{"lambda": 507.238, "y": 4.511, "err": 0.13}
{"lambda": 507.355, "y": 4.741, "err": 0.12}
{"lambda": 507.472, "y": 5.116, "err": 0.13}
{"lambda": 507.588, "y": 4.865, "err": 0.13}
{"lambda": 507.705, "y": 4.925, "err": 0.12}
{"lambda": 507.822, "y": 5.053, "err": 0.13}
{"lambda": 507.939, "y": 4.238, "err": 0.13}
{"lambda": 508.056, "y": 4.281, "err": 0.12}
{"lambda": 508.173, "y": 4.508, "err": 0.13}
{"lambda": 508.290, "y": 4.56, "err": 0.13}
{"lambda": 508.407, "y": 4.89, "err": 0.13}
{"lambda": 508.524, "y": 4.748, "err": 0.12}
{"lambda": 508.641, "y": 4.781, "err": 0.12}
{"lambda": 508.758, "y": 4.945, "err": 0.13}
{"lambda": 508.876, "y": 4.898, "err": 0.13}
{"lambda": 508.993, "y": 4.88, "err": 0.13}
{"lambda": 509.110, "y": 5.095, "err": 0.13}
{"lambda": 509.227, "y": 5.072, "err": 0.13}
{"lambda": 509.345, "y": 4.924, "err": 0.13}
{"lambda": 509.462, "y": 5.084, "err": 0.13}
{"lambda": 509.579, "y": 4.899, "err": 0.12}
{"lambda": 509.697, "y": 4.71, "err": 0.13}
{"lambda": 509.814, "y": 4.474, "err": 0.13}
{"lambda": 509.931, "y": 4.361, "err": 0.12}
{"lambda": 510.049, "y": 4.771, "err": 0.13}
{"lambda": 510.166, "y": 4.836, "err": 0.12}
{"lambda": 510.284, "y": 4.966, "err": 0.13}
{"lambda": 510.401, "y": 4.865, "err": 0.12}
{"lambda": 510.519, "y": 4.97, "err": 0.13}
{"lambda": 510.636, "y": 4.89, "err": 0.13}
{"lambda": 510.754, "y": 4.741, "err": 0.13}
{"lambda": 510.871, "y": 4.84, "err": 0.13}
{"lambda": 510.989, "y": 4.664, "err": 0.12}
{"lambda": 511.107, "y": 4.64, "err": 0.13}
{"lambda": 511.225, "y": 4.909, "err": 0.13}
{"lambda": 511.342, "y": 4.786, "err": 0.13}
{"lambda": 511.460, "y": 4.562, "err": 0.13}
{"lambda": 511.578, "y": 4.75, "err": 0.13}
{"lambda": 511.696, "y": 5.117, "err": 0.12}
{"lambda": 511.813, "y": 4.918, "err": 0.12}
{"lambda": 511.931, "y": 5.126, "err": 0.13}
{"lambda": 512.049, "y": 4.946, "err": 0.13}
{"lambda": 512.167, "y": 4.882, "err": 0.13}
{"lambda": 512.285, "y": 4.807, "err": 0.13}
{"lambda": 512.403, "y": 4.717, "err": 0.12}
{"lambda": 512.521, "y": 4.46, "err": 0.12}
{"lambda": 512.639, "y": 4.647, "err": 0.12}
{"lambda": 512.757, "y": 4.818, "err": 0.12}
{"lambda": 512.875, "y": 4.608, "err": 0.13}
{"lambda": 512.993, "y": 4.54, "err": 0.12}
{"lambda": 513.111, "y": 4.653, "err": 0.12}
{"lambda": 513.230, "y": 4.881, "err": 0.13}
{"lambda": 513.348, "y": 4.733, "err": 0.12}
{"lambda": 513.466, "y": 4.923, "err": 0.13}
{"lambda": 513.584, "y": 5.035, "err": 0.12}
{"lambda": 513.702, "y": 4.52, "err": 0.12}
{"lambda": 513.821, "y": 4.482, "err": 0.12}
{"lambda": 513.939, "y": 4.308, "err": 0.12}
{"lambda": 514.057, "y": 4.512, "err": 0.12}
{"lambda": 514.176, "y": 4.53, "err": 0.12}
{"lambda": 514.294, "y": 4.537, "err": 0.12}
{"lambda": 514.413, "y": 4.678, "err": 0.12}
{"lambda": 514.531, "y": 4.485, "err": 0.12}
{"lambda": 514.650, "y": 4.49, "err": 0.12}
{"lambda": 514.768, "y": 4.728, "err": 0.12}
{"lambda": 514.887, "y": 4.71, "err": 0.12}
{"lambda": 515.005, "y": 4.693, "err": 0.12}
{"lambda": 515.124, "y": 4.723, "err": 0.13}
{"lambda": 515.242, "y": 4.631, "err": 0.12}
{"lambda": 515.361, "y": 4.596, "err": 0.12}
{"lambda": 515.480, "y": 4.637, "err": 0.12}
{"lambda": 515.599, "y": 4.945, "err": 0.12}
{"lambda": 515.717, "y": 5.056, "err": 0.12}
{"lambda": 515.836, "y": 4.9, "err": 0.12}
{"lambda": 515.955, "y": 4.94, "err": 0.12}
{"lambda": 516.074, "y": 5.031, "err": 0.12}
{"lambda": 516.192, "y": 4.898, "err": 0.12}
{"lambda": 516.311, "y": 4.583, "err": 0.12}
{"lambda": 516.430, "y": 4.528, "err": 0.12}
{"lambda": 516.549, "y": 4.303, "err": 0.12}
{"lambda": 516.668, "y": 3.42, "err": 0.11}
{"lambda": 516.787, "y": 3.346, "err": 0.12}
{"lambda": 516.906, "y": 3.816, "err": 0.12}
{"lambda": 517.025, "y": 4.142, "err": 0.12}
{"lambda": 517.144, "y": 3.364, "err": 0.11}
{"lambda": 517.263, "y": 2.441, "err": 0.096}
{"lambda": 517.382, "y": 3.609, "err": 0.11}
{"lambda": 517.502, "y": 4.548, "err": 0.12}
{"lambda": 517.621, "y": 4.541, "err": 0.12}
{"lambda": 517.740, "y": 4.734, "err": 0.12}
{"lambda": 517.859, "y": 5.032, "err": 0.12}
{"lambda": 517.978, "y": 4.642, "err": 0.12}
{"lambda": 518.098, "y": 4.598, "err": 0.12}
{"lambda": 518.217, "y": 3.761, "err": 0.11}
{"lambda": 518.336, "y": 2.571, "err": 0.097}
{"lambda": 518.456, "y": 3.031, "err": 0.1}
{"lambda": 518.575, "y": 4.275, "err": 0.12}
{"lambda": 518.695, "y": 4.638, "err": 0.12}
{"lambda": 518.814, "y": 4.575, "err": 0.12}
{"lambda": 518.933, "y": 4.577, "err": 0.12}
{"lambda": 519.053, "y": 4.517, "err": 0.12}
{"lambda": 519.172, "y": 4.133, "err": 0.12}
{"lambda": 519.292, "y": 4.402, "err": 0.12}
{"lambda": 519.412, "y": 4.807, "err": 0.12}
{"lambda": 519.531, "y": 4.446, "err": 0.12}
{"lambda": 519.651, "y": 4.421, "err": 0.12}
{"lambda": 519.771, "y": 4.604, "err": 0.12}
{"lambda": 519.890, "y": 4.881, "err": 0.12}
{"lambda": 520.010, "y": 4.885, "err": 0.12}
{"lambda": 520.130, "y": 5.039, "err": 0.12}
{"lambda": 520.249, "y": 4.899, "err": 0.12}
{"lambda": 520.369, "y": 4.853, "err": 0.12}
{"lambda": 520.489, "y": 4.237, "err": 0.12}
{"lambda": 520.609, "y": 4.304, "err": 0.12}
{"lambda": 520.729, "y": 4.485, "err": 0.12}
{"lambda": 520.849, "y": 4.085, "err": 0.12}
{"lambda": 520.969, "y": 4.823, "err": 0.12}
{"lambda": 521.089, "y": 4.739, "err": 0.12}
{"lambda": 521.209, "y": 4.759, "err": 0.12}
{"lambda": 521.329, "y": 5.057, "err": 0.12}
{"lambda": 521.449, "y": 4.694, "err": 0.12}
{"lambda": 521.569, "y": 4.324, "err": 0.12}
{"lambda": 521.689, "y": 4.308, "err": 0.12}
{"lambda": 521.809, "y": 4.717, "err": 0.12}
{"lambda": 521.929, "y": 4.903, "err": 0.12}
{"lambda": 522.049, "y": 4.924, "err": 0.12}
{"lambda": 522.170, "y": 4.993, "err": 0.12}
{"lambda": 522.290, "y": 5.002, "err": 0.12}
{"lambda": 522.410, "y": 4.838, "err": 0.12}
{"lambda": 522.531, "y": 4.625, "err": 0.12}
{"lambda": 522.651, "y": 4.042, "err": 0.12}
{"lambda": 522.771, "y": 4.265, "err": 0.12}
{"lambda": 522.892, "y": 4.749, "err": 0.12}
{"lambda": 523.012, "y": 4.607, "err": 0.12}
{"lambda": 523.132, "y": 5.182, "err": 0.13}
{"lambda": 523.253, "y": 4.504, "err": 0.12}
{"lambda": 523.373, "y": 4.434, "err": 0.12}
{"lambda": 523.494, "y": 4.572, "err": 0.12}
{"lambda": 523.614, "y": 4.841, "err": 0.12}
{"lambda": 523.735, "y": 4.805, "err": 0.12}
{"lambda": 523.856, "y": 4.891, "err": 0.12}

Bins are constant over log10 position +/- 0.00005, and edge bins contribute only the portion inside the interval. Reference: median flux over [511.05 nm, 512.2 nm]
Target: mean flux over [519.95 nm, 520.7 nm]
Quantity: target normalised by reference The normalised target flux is 0.96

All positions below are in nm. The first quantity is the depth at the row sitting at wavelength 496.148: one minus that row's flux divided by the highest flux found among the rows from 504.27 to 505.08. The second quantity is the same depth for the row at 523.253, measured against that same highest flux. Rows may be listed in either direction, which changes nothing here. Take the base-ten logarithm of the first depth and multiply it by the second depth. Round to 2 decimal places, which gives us -0.19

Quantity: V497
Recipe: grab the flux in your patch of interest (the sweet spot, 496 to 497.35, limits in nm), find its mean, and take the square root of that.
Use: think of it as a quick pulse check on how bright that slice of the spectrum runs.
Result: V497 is 2.21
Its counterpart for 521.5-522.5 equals 2.18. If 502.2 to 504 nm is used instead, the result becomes 2.18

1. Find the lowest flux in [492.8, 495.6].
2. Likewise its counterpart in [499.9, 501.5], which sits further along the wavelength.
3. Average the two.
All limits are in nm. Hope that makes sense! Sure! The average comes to 4.39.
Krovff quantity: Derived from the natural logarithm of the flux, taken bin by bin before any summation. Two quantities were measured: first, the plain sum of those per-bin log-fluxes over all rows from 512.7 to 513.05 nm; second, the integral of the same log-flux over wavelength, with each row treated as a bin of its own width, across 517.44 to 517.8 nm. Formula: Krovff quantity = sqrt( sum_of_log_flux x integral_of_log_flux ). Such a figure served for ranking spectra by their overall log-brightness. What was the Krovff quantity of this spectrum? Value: 1.59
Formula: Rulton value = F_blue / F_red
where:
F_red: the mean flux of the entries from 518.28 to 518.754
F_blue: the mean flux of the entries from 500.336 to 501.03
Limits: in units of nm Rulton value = 1.32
